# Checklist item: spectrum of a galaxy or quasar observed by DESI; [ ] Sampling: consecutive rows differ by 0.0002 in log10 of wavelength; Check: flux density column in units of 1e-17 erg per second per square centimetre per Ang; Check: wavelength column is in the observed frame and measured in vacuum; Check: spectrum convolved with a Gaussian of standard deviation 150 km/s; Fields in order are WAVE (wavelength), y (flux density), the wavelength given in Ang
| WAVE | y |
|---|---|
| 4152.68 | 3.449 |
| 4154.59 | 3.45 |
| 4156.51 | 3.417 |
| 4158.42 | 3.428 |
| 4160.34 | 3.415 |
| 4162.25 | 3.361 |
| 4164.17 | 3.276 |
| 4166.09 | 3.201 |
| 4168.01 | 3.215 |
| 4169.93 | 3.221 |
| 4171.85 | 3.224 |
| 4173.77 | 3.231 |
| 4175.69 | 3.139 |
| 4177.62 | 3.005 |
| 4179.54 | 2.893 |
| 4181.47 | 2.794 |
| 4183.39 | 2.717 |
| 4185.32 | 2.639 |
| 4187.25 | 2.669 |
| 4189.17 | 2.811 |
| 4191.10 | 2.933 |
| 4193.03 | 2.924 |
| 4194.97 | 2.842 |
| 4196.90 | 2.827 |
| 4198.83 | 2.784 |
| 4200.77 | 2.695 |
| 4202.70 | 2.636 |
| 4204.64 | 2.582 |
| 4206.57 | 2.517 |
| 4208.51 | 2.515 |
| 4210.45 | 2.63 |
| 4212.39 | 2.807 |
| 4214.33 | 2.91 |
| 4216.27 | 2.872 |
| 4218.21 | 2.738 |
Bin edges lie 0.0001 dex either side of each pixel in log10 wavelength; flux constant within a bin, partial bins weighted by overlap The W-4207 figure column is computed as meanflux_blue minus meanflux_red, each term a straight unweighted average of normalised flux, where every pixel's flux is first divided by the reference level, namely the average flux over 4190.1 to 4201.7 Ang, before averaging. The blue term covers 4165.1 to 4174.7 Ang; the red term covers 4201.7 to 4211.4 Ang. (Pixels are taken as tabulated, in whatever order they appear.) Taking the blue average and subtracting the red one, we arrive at 0.23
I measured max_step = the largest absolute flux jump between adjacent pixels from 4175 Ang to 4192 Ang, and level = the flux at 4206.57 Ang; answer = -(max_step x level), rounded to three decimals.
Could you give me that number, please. -0.357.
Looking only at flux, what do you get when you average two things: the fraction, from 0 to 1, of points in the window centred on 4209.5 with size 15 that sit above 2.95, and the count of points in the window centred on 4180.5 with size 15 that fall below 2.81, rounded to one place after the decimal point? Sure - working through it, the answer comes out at 2.0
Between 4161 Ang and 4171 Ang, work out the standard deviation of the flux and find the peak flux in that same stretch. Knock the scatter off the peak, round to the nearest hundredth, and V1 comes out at 3.30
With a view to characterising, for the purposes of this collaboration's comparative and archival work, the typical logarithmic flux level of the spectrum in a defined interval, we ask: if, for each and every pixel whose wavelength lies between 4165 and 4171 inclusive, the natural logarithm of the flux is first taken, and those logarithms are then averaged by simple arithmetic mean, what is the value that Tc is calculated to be 1.17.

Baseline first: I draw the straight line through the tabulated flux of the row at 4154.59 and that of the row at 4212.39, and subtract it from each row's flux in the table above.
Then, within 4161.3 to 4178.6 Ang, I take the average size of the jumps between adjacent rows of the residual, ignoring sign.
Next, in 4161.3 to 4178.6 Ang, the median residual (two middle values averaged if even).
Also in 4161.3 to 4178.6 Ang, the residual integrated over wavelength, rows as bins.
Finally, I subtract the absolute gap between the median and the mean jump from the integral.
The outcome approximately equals -1.4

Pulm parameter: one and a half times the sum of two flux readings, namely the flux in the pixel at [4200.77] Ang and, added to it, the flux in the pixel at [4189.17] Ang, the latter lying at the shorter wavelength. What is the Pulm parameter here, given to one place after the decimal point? 8.3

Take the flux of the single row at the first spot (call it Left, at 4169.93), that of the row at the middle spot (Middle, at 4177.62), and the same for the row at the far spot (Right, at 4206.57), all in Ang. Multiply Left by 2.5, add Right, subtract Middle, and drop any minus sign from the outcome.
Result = 7.6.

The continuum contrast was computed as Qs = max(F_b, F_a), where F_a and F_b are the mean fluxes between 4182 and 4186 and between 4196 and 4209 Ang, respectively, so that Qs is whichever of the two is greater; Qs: 2.7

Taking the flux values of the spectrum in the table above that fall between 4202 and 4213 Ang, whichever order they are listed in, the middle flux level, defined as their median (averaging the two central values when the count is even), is 2.6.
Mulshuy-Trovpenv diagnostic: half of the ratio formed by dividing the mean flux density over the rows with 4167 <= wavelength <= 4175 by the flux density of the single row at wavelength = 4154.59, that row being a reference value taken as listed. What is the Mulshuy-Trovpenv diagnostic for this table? 0.467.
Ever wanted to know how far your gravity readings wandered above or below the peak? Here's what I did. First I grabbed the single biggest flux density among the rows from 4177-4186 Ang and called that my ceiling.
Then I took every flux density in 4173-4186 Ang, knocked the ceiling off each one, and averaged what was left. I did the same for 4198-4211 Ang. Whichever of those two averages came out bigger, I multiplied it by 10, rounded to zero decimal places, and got -1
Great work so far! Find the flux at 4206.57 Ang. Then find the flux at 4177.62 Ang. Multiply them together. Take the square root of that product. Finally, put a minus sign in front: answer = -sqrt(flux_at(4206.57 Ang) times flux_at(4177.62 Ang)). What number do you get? -2.8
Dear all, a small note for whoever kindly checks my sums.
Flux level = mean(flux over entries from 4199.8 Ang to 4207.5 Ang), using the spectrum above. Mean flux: 2.61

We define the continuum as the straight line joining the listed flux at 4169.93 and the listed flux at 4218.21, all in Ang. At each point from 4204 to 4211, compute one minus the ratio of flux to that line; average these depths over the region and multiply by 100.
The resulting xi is 10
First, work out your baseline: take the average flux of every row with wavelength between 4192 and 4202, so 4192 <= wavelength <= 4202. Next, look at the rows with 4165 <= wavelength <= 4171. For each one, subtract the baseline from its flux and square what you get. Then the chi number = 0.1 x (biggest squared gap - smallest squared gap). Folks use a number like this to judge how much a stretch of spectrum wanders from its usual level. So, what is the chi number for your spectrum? 0.0016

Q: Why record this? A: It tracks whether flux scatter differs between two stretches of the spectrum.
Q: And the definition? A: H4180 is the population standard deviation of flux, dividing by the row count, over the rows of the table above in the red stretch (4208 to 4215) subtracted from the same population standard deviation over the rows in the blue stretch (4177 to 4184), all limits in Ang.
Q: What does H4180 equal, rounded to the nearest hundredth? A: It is -0.05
